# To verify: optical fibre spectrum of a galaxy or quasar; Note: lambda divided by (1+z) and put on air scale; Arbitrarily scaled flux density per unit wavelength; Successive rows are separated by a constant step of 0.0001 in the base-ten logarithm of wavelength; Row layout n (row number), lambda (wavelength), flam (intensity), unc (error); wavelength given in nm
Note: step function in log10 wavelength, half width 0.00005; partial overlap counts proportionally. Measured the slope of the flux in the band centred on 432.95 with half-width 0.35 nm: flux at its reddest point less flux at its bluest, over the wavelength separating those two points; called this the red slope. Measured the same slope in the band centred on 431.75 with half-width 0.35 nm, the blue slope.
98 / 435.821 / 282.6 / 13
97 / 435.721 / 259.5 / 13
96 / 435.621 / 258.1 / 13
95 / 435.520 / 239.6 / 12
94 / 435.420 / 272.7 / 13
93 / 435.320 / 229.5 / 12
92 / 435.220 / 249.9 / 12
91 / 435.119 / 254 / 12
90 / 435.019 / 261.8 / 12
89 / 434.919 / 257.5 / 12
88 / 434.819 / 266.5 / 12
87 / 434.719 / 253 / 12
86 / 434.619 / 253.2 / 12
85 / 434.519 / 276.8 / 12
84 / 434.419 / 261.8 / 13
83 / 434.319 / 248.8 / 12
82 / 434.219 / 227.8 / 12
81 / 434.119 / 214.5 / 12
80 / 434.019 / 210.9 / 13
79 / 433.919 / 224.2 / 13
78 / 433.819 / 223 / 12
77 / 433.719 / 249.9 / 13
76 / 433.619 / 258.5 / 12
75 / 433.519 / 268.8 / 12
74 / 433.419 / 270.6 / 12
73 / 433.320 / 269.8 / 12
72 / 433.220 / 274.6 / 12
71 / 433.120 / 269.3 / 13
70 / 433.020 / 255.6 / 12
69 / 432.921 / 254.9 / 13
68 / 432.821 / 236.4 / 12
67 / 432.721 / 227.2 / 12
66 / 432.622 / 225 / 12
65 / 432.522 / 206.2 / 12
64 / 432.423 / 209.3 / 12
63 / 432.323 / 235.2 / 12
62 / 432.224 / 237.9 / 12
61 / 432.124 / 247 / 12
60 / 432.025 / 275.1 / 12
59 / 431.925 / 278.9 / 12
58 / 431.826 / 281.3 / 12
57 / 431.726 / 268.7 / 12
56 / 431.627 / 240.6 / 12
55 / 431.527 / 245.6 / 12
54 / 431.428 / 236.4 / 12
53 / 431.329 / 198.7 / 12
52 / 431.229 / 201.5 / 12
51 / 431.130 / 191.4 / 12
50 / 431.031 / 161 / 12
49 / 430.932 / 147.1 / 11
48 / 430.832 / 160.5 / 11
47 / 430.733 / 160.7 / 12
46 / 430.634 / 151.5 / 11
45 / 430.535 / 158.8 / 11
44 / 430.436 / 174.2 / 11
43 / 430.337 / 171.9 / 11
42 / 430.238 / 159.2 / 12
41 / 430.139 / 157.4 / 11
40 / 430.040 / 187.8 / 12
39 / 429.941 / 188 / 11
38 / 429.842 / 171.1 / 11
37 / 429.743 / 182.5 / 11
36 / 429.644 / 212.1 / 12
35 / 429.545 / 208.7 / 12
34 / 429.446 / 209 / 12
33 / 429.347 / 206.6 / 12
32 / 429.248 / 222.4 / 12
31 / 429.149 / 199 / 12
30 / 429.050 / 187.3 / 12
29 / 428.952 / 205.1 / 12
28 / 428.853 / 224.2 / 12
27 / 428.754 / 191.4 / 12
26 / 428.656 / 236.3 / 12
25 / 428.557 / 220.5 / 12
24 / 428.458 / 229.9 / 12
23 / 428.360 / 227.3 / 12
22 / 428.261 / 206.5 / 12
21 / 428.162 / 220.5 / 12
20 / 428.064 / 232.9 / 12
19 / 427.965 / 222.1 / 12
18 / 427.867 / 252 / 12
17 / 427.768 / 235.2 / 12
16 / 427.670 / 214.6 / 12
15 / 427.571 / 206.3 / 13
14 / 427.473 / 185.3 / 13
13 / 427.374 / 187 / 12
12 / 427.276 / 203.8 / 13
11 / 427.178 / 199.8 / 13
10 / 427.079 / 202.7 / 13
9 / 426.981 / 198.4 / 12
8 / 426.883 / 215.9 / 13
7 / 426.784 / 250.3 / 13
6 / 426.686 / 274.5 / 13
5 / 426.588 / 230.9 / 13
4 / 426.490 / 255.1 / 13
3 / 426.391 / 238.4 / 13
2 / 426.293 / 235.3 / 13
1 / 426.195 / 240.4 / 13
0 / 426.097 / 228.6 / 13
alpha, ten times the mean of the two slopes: 739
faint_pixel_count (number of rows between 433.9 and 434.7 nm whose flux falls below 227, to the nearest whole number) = 3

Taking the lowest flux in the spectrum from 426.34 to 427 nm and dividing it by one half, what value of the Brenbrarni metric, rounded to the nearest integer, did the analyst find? 397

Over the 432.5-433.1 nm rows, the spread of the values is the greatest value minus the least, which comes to 49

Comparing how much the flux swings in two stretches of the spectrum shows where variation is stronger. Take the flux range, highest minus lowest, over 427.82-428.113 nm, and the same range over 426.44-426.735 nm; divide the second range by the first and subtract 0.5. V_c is 1.0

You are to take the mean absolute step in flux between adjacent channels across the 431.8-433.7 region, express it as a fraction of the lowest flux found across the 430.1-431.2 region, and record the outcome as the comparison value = 0.061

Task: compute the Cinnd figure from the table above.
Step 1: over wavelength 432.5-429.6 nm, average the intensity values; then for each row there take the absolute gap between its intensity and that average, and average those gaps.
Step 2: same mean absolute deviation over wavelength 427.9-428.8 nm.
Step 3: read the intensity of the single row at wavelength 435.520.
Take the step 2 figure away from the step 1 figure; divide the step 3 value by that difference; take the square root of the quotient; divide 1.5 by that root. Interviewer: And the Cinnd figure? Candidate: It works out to 0.50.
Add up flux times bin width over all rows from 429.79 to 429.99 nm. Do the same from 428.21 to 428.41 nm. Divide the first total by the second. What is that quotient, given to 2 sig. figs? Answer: 0.83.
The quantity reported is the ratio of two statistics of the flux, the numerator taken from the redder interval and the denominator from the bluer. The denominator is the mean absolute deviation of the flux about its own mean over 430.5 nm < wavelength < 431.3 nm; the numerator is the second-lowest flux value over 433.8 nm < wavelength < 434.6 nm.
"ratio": 14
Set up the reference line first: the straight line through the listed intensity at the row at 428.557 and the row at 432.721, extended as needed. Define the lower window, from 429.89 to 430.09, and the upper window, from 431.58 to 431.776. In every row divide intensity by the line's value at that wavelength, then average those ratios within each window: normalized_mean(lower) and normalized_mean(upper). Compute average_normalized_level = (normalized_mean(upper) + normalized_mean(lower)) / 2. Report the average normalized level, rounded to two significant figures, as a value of 0.99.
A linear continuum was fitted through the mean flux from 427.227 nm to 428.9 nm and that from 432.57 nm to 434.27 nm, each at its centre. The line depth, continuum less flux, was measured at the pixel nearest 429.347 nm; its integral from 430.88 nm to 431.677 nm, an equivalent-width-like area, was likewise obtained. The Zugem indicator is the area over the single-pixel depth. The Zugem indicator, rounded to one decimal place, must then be 1.4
